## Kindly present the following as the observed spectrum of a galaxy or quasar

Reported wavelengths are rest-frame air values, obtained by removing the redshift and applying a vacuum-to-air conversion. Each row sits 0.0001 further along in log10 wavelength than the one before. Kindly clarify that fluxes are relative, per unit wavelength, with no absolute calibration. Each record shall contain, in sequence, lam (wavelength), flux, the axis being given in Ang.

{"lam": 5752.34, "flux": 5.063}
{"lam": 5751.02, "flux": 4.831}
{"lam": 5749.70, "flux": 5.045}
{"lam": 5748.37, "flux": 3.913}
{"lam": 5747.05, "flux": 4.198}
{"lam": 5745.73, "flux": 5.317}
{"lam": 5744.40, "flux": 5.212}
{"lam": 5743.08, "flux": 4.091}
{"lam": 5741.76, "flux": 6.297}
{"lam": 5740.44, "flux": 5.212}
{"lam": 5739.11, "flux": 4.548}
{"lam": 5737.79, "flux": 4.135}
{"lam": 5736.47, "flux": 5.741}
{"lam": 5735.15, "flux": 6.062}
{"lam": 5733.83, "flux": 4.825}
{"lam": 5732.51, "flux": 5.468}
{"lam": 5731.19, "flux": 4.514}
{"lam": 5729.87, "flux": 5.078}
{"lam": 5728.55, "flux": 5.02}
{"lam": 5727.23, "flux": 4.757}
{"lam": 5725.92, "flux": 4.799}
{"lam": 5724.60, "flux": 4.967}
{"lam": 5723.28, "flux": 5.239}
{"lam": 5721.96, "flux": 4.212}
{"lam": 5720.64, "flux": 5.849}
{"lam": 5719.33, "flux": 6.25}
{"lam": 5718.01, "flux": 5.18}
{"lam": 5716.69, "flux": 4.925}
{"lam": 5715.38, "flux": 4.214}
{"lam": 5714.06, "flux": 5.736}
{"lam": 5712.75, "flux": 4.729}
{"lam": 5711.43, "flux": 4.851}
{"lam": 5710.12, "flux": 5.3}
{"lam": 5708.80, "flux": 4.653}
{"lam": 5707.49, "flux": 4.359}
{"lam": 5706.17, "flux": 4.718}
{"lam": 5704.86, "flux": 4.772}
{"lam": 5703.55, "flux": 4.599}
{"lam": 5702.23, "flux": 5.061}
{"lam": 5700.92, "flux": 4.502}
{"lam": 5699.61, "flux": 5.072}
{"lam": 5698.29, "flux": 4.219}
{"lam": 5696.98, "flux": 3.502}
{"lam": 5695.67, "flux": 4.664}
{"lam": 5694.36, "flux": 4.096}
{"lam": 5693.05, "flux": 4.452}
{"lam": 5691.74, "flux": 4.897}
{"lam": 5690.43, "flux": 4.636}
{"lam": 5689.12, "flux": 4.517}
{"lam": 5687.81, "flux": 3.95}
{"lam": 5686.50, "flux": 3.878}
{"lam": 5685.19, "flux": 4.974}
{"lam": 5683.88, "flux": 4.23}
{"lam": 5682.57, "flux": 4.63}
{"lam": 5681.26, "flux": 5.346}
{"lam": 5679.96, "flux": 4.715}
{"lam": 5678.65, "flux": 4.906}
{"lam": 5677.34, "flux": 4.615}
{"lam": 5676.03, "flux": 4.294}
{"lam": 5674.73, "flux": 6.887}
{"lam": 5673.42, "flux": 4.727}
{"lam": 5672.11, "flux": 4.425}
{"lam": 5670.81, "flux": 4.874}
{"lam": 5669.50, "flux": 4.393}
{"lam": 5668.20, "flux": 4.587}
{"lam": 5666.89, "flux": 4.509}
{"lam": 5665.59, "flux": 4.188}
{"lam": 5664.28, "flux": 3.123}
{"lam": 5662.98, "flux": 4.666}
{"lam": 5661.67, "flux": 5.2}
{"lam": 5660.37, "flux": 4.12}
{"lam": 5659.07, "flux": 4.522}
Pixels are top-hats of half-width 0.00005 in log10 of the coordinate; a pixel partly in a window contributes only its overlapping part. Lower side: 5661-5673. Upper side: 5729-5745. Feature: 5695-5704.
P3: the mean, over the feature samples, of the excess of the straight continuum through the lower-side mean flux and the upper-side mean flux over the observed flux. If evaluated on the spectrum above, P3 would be 0.23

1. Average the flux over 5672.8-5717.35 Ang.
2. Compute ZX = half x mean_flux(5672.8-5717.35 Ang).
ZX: 2.35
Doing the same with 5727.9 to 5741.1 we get 2.53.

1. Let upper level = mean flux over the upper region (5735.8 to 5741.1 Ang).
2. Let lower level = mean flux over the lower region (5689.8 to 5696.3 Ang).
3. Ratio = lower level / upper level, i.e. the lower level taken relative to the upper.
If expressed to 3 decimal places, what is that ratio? 0.927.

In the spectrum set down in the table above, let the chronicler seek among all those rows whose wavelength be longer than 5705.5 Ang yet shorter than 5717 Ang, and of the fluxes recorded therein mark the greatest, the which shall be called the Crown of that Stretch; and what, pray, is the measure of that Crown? 5.736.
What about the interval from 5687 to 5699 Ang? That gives 4.897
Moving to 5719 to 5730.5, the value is 6.25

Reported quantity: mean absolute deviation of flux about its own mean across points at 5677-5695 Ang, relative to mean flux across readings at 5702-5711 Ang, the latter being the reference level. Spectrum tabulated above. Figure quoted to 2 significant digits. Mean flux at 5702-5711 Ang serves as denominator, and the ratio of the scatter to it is 0.067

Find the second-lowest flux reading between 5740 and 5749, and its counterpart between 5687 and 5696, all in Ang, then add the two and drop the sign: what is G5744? 8.2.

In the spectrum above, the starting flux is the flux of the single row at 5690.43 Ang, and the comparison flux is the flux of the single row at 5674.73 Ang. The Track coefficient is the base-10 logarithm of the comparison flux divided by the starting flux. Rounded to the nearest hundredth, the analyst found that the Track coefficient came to 0.17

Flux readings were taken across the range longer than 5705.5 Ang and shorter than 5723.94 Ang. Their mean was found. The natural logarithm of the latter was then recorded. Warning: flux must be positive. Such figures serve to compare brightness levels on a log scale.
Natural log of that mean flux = 1.61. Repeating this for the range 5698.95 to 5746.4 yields 1.61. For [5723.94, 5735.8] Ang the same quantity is 1.62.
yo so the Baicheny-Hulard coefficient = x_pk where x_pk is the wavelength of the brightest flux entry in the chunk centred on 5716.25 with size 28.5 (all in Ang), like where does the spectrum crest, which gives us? 5719.33 Ang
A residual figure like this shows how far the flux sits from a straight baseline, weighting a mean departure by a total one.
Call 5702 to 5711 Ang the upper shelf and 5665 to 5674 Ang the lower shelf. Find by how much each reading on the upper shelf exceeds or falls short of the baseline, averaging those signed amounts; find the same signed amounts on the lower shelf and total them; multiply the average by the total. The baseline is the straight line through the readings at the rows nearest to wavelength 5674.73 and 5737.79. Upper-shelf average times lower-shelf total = 13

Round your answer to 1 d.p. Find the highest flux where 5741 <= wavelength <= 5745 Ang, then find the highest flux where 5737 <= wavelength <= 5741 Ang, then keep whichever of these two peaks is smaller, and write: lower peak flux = 5.2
